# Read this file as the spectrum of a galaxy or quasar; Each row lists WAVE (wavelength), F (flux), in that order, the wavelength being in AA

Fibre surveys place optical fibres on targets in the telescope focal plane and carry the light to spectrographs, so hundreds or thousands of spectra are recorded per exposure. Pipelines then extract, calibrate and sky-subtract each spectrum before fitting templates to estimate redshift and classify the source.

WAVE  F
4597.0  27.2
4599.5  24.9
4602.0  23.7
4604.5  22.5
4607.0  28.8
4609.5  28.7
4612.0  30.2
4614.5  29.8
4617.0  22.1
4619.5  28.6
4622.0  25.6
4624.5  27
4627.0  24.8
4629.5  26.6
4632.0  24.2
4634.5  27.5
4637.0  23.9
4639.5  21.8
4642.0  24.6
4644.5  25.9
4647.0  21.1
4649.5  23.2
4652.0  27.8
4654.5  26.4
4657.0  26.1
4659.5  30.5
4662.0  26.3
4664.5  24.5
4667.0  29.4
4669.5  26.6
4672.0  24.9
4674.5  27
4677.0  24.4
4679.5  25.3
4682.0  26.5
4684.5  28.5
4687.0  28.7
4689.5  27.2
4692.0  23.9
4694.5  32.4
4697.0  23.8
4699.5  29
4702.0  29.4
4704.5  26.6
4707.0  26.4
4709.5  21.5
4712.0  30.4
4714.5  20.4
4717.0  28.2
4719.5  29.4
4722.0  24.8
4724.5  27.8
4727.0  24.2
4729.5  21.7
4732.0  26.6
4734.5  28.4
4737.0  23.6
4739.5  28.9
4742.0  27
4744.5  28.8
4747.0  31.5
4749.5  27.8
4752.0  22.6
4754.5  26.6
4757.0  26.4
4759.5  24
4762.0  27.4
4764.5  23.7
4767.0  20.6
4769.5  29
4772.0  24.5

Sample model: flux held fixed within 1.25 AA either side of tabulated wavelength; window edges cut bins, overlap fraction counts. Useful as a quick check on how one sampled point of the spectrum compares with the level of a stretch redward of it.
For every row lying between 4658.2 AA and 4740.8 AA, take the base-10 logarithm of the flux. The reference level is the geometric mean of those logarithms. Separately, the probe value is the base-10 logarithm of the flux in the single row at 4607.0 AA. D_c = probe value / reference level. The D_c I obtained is 1.03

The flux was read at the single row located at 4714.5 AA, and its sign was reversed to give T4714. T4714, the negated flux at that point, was -20.4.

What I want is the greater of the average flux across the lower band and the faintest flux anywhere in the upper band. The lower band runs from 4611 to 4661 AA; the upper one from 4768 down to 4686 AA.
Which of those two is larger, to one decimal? 25.9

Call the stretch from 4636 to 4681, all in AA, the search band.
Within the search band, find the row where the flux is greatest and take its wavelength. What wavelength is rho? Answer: 4659.5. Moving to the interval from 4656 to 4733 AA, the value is 4694.5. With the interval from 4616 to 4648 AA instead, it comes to 4619.5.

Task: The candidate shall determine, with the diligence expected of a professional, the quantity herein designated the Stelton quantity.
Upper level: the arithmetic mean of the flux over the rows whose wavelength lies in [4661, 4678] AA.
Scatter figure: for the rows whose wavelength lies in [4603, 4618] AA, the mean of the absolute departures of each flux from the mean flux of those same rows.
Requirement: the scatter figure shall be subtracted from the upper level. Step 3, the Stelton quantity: 23.0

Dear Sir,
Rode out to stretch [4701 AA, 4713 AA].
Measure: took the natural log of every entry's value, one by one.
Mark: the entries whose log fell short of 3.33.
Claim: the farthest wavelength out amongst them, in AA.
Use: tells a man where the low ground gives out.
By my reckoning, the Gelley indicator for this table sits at 4709.5 AA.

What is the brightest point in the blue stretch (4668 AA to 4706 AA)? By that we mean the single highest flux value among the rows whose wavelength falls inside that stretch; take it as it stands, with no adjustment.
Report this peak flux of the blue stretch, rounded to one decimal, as 32.4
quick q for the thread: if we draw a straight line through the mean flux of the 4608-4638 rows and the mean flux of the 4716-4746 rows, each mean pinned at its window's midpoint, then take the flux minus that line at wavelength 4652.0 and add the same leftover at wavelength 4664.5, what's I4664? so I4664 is -1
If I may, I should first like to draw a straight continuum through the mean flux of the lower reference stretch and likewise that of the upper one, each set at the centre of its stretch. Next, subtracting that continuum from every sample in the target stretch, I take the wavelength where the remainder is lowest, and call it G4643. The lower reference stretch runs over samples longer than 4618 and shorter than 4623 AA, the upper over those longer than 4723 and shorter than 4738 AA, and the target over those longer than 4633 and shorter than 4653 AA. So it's 4647.0 AA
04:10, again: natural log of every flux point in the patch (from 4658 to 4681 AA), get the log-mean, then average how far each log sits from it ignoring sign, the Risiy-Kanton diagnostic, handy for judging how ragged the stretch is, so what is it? 0.060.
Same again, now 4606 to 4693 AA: 0.074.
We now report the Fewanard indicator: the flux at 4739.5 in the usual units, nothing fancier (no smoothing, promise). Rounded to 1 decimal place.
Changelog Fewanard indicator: 28.9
